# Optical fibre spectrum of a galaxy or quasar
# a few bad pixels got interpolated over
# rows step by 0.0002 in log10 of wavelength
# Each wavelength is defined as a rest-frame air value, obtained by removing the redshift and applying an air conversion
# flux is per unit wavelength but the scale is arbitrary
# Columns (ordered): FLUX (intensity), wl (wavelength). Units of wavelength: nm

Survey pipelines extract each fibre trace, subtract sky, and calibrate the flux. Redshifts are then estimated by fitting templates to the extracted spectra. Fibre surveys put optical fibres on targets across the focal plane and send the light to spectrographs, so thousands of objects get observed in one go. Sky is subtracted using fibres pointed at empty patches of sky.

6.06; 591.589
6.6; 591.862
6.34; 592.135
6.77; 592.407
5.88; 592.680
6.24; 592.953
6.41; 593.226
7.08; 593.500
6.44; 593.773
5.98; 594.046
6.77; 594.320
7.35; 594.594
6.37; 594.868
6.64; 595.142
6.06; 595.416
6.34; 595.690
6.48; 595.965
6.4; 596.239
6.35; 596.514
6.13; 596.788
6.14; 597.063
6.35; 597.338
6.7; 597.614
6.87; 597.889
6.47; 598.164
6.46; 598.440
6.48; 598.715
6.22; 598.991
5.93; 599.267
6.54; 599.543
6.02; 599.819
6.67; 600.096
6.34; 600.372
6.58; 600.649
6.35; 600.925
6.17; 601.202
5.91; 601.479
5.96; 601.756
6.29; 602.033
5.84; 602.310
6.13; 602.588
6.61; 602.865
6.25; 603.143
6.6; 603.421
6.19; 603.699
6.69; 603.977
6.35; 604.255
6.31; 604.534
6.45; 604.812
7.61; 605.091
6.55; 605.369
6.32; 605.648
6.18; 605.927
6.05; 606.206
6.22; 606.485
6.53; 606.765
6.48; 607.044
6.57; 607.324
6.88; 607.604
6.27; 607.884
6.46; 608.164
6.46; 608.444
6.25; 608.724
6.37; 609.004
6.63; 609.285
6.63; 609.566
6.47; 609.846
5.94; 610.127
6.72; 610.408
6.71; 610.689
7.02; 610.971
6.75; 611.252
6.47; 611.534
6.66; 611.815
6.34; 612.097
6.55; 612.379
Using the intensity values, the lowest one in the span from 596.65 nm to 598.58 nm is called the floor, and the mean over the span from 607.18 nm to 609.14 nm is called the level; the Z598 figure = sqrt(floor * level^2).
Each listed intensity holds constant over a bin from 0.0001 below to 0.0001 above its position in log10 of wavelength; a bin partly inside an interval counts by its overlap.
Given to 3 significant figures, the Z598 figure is 16.0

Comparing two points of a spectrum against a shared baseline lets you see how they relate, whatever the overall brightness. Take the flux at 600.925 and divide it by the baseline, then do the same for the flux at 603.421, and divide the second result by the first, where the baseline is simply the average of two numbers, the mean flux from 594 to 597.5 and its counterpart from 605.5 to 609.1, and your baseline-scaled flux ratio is 1.04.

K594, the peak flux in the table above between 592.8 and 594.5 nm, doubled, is 14.2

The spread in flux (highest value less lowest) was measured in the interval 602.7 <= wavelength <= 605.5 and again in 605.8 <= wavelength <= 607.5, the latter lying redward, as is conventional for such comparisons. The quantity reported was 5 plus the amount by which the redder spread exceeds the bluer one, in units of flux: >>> 4.10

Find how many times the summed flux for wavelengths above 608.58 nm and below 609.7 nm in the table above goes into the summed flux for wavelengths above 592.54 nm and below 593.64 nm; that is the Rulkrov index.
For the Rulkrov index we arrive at 0.99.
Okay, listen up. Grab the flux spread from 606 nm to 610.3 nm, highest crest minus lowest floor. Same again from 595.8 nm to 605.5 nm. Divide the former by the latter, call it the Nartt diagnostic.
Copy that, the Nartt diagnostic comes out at 0.53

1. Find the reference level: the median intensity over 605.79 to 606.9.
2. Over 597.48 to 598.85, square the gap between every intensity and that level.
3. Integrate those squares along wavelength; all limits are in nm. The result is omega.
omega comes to 0.3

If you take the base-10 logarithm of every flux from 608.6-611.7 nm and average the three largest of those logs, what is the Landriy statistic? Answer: 0.834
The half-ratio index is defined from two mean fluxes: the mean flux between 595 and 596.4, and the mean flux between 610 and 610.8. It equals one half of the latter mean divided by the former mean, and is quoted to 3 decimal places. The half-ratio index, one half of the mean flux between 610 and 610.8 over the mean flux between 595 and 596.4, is 0.506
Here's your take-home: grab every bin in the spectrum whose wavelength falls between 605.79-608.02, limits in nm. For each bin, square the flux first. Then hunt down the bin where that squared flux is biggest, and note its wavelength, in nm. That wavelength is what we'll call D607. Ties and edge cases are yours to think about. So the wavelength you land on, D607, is 607.604 nm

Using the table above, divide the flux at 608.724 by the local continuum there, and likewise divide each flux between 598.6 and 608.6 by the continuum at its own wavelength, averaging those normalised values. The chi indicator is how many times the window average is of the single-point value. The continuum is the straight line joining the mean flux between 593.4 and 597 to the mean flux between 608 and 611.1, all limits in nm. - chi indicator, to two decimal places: 1.02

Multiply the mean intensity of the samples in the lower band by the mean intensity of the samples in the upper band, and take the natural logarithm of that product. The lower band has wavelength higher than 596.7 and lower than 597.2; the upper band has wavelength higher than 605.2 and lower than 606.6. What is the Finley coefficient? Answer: 3.65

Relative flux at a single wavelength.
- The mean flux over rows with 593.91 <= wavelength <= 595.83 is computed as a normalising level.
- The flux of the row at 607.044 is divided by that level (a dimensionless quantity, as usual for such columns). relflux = 1.00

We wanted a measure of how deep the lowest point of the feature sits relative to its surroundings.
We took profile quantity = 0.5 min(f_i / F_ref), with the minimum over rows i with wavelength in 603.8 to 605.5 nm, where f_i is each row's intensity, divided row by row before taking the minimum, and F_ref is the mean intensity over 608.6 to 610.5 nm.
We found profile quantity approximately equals 0.491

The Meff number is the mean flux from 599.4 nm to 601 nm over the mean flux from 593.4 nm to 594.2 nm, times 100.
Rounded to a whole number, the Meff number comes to 99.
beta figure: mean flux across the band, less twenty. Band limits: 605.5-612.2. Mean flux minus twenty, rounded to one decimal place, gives -13.5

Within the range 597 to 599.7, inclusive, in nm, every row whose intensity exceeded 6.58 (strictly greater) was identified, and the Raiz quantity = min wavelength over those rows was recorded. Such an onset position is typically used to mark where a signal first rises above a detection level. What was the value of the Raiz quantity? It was 597.614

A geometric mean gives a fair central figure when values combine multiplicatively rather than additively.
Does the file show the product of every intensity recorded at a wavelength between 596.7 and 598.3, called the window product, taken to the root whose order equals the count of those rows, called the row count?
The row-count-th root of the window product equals 6.44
